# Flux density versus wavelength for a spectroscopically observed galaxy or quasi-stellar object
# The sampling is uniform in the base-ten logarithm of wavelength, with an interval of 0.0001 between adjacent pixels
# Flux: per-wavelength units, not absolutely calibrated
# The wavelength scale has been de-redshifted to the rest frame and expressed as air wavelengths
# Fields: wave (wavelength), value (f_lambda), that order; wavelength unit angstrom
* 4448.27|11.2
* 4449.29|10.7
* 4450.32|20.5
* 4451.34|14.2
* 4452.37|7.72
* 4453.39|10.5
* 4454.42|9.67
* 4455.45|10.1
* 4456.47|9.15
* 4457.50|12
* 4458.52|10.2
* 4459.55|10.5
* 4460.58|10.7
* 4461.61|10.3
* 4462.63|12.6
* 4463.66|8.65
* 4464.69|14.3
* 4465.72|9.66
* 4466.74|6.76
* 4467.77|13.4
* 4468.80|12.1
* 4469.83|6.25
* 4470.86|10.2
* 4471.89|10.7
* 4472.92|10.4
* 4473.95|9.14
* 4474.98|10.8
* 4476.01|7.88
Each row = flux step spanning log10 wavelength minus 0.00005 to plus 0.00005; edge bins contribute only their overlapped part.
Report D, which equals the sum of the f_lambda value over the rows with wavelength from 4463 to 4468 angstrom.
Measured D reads 53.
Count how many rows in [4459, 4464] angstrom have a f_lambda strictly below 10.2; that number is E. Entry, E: 1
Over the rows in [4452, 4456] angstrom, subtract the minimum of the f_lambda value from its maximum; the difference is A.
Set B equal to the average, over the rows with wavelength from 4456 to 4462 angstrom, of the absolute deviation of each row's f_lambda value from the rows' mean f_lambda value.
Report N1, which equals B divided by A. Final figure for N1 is 0.21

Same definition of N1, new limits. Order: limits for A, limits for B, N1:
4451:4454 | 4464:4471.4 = 0.38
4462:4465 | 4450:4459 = 0.47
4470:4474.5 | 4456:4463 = 0.56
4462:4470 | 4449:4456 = 0.39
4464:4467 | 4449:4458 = 0.35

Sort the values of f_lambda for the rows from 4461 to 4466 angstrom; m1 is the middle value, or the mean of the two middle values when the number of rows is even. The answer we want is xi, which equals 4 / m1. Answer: 0.388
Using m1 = 10.3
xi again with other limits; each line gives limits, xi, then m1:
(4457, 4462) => 0.381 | 10.5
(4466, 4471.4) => 0.392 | 10.2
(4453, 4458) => 0.396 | 10.1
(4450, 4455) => 0.381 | 10.5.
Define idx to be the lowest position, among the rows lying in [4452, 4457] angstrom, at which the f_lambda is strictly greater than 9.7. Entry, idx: 4453.39 angstrom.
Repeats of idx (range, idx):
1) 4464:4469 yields 4464.69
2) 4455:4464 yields 4455.45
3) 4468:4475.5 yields 4468.80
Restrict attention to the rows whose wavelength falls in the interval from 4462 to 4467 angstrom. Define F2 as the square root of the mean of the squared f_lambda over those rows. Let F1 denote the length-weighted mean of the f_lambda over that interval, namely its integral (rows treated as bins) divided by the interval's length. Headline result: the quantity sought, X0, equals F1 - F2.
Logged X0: -0.15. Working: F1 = 10.6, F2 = 10.74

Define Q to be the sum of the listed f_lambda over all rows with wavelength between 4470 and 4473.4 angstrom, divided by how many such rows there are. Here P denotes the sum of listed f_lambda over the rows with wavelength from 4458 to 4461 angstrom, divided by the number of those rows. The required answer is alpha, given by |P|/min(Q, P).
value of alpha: 1.00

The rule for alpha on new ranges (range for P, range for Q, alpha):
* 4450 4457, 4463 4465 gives 1.02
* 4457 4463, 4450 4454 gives 1.00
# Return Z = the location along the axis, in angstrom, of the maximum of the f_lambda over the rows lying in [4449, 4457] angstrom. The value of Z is 4450.32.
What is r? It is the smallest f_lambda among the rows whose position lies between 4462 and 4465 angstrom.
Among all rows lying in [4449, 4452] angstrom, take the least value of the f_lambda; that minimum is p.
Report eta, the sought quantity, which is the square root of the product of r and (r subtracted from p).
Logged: 4.2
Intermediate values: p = 10.7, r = 8.65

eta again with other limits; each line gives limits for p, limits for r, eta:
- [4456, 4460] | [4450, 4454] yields 3.3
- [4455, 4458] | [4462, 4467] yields 4.0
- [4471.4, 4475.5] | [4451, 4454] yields 3.3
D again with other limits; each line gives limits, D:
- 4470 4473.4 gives 31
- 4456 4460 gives 42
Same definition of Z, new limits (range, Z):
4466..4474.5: 4467.77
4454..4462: 4457.50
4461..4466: 4464.69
